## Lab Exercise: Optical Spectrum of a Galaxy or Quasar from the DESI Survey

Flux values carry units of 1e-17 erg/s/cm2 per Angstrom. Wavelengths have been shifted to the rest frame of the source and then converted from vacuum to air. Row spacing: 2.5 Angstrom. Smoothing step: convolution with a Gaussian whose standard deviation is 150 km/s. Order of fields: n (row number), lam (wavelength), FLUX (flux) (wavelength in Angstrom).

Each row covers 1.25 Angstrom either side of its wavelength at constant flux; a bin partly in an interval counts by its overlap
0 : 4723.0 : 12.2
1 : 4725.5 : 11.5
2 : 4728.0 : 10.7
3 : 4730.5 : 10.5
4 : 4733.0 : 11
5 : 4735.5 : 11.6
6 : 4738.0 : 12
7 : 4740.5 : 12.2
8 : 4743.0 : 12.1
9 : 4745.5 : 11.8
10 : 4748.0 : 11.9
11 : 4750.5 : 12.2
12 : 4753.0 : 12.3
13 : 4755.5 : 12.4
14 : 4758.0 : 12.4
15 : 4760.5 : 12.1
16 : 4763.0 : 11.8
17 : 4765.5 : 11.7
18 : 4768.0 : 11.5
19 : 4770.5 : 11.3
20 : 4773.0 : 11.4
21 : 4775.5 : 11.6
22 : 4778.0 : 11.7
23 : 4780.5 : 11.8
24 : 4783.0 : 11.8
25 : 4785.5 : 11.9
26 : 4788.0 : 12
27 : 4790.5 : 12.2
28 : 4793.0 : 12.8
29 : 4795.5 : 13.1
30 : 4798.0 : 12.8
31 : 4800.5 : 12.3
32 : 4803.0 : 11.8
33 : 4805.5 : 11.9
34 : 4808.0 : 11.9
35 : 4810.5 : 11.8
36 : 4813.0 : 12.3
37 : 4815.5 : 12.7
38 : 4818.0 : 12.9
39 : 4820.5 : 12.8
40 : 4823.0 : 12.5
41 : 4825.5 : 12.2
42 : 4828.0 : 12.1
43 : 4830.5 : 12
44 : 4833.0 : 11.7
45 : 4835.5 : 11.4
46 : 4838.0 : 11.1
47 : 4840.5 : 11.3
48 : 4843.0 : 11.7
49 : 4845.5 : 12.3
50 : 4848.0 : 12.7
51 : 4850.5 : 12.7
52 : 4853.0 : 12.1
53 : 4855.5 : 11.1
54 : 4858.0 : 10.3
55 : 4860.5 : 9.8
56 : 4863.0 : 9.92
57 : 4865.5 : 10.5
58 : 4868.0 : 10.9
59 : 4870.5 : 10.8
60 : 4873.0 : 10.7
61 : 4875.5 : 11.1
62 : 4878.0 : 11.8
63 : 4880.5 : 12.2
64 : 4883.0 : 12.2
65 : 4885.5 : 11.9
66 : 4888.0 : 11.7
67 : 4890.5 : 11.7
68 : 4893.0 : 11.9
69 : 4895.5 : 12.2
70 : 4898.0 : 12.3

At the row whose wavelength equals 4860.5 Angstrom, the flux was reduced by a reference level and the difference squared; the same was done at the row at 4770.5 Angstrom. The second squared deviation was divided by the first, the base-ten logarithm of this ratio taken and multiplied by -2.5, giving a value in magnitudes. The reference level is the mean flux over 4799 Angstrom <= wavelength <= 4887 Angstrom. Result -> 3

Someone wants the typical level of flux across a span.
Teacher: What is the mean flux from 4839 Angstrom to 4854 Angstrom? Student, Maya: 12.1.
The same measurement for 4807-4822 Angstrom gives 12.4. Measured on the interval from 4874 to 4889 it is 11.8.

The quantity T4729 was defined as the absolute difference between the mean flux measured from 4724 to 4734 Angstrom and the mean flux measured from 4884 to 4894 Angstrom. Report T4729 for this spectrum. 0.9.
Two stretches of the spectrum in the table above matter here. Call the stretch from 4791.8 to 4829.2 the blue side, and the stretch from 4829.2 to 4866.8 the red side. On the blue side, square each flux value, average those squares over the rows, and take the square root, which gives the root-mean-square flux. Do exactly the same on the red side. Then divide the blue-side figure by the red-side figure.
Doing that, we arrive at 1.087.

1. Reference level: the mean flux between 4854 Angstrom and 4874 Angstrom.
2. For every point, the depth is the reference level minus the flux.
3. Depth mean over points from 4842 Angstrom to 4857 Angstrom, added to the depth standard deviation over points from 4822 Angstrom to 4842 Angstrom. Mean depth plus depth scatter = -1.1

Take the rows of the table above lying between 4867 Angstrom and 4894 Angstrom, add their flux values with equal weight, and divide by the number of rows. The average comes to 11.5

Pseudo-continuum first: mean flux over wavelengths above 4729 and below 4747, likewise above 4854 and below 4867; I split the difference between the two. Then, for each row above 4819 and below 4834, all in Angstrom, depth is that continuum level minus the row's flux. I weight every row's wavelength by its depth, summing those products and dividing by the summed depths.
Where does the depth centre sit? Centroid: 4825.6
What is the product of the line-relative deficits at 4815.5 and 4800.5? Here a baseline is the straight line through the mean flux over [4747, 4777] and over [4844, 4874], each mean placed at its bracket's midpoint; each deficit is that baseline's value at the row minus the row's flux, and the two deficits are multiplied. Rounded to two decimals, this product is 0.86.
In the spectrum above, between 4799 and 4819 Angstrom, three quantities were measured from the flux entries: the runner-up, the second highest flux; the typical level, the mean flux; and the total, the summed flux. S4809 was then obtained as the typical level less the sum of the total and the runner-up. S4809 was -98.1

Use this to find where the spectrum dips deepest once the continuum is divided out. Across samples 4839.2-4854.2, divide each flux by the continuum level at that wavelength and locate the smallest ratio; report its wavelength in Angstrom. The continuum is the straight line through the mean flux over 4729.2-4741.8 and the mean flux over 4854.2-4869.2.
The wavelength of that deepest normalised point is 4840.5 Angstrom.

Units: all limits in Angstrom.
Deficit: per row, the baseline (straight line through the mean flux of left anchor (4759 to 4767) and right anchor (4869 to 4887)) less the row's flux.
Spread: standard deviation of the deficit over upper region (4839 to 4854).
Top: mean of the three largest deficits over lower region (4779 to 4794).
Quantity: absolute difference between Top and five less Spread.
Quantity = 4.5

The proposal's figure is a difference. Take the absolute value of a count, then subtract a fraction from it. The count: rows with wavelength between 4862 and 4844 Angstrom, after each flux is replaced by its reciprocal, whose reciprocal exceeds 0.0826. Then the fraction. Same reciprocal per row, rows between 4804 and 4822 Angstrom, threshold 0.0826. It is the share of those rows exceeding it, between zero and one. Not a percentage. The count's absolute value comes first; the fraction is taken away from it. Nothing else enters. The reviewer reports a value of 3.6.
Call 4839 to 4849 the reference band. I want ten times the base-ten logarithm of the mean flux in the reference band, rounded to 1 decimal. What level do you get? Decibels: 10.8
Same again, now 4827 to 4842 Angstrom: 10.6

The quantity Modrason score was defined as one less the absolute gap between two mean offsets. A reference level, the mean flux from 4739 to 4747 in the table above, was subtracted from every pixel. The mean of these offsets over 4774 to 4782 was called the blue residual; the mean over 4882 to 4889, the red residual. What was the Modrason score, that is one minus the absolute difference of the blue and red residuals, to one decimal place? 0.8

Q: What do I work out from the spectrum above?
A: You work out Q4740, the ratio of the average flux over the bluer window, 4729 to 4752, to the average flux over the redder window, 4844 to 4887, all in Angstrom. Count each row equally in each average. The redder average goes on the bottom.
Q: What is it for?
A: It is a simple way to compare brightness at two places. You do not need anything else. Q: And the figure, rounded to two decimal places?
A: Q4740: 1.03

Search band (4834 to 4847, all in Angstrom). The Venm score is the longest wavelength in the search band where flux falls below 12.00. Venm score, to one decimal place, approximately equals 4843.0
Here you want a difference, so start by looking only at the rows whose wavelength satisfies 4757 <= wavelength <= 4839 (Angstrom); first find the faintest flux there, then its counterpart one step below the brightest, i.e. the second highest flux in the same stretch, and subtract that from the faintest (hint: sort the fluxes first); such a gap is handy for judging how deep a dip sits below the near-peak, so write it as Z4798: -1.8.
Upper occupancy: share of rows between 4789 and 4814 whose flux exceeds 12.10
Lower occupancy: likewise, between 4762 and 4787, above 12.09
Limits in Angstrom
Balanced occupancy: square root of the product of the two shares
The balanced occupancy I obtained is 0.00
